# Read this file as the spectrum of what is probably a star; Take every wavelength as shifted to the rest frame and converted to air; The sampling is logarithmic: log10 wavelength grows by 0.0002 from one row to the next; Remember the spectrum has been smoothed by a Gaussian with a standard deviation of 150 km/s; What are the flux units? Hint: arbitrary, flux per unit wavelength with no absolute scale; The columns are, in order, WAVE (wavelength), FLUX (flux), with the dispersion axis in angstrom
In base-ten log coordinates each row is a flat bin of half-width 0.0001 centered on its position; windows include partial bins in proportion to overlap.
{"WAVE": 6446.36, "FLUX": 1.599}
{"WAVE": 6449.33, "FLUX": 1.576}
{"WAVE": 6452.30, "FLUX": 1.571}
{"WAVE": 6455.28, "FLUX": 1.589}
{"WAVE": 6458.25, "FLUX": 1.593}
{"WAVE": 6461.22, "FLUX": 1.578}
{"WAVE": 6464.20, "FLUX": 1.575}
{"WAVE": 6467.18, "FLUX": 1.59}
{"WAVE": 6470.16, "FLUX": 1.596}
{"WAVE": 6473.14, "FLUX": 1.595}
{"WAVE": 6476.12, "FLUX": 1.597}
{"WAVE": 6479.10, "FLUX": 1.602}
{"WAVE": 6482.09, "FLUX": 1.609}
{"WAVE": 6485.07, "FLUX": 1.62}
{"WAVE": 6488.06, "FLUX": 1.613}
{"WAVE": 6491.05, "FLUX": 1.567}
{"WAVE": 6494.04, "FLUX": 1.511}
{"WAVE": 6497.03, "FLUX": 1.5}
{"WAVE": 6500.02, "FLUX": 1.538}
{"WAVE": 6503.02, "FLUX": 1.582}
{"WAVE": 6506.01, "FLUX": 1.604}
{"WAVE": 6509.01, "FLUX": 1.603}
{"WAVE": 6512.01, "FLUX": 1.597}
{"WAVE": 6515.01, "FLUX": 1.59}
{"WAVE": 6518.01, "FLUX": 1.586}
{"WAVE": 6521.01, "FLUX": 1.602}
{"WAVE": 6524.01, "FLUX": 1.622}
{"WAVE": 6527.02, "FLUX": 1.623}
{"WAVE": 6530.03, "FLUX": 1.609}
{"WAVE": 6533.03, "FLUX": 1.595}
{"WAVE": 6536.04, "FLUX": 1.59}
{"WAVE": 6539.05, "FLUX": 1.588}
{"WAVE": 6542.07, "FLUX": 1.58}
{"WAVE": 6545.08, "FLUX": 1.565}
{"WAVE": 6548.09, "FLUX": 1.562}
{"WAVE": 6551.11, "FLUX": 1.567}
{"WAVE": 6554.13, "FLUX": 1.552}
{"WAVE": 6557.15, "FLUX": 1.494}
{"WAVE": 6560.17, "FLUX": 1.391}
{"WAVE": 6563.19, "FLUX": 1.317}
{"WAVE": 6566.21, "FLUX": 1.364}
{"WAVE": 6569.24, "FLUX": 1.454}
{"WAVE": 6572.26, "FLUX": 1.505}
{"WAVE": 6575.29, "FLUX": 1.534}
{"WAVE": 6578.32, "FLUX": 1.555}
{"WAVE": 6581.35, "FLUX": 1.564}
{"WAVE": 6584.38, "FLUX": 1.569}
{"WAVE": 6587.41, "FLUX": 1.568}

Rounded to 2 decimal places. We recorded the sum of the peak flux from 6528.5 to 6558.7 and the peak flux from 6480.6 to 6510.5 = 3.23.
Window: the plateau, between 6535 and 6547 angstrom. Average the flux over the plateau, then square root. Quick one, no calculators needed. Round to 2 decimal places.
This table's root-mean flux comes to 1.26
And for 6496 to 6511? 1.25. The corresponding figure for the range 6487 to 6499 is 1.24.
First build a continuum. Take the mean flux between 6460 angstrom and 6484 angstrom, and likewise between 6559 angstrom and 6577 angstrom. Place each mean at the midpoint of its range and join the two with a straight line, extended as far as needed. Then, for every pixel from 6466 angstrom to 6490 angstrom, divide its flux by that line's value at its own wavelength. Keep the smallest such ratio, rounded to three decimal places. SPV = 0.993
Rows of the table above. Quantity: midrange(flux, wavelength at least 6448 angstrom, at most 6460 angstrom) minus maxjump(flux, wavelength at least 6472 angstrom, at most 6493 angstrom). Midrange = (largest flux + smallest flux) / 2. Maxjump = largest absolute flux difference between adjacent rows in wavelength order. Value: 1.536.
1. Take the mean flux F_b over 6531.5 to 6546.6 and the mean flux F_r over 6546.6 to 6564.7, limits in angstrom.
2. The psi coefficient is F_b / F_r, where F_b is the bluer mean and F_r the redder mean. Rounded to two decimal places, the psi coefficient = 1.07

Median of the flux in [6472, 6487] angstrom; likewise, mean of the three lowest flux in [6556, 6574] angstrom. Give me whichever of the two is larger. 1.60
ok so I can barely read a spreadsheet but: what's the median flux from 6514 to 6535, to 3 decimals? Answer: 1.602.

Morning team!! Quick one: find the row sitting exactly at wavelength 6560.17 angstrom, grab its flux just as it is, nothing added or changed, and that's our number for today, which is 1.391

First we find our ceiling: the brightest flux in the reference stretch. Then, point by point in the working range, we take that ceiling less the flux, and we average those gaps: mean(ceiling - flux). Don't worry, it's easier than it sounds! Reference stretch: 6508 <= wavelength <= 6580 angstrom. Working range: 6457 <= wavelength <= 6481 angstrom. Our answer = 0.032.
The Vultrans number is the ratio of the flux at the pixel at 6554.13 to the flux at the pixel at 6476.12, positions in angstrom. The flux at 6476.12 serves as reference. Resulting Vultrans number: 0.97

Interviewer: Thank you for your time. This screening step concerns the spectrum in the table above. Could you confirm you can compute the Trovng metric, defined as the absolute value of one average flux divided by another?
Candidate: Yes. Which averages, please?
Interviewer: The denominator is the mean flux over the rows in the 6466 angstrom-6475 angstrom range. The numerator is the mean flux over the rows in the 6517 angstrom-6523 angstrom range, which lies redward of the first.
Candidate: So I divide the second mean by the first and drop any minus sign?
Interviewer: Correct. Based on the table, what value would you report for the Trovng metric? 1.00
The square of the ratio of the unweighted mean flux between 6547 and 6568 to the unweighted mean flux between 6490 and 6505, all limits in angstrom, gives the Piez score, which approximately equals 0.90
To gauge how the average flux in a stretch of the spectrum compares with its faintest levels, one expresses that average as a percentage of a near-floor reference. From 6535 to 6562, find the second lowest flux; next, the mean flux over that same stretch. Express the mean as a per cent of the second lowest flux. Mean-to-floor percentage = 103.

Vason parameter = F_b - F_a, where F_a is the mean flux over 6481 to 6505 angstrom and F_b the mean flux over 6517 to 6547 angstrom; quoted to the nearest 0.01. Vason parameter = 0.03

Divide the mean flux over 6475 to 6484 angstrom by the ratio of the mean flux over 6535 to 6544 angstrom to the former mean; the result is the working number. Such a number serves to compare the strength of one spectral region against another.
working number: 1.62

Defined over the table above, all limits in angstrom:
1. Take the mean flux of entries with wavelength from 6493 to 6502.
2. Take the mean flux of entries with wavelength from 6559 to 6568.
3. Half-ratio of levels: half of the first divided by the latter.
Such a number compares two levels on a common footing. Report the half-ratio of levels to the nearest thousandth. 0.559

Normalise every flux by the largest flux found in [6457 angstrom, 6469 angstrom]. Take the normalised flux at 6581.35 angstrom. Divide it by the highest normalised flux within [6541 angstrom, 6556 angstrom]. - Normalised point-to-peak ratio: 0.99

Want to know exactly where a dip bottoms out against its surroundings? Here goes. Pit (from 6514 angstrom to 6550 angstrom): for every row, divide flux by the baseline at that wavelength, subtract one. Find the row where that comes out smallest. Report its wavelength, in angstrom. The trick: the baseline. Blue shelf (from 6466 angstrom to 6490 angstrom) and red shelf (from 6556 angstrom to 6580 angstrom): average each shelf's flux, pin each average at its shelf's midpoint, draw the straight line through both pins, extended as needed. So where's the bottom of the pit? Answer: 6515.01 angstrom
